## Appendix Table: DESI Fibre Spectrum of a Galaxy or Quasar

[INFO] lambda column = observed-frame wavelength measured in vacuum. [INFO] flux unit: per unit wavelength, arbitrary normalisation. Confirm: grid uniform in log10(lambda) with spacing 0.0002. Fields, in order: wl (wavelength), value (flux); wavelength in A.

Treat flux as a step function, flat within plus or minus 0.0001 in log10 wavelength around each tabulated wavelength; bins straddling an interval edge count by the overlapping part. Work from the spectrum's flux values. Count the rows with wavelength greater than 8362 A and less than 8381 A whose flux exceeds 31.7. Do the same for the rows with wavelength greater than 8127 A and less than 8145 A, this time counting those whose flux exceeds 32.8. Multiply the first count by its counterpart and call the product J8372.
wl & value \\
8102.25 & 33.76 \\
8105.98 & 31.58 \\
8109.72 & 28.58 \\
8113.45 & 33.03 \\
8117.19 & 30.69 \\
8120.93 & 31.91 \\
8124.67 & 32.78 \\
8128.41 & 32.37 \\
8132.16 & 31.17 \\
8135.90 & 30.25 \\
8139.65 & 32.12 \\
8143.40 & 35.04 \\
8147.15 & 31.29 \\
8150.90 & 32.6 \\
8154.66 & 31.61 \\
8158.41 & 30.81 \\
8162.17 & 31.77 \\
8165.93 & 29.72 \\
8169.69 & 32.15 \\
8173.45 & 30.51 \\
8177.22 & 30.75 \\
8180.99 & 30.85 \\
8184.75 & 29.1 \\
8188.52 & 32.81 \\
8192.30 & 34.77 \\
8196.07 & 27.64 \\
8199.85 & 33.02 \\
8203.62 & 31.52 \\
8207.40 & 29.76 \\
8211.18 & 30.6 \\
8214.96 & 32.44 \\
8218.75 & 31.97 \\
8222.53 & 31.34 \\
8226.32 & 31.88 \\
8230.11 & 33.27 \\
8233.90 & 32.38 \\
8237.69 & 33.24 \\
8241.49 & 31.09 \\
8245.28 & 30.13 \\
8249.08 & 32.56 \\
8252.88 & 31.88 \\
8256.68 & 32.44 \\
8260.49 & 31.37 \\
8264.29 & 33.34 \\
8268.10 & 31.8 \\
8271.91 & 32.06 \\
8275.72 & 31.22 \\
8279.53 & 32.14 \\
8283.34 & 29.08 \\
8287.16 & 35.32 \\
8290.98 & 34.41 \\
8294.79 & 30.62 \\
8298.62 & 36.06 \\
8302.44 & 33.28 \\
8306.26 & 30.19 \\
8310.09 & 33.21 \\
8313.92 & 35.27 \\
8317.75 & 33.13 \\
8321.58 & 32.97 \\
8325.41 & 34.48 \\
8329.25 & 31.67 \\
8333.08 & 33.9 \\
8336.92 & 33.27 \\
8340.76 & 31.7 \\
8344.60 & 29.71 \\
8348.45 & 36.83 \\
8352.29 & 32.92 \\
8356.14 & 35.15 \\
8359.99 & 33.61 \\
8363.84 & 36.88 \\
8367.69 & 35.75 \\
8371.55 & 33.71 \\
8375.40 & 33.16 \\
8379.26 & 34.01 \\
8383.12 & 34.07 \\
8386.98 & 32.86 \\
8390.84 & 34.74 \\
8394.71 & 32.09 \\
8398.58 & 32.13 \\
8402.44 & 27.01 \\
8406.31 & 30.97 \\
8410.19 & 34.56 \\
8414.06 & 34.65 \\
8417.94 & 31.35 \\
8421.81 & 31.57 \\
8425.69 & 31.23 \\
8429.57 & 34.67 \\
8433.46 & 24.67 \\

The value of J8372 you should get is 5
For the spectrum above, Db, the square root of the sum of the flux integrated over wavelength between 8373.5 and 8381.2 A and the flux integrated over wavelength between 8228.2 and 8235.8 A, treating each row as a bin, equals 22.54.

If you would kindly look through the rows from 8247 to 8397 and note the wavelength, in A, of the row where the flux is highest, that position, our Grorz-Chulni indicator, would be 8363.84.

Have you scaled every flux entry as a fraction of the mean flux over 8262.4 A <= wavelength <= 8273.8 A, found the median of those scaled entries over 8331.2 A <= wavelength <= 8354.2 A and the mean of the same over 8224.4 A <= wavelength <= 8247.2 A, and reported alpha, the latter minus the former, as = -0.03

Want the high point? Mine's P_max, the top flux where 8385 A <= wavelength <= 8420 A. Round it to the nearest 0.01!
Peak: 34.74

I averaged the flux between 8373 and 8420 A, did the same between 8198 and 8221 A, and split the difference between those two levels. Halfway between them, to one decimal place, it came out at 32.1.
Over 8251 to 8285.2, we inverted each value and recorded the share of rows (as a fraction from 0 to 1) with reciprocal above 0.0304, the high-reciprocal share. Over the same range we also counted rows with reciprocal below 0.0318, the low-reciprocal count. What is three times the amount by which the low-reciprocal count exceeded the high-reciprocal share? 15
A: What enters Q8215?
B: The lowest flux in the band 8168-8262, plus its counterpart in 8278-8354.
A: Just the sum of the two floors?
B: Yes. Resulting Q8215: 56.7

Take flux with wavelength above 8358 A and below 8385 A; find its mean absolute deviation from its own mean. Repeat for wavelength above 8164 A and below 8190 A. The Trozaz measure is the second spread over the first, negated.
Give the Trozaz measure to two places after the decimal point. -0.88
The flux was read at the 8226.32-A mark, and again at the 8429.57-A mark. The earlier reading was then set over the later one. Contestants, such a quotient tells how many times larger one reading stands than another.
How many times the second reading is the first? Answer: 0.92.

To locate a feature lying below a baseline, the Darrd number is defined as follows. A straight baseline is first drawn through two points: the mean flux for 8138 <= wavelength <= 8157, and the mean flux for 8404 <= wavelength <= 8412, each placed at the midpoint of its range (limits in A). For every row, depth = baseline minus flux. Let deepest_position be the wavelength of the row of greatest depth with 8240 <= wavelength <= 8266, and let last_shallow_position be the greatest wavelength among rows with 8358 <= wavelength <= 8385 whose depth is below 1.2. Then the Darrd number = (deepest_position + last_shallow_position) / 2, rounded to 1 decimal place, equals 8314.2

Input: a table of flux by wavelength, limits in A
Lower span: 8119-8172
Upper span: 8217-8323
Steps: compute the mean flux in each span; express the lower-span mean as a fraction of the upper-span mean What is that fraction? 0.982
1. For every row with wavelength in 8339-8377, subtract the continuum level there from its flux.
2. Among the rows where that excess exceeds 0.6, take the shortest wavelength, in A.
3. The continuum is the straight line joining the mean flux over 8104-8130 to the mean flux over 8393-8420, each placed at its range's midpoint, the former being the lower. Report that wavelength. 8348.45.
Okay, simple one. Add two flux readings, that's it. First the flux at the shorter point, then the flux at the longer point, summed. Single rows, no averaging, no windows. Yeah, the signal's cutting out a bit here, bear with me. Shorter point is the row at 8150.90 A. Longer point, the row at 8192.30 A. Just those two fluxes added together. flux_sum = 67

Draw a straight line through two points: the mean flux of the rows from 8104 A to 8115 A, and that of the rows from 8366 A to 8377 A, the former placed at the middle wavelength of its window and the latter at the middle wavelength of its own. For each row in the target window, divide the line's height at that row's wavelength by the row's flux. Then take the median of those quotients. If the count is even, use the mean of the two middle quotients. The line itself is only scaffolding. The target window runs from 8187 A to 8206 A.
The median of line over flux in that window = 0.98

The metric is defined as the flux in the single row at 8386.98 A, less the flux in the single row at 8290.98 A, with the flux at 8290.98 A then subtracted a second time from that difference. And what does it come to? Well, -36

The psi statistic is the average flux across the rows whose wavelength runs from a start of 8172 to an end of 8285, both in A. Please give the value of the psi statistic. 31.6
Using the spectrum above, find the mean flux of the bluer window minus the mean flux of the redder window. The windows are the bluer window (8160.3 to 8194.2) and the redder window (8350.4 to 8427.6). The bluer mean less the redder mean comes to -1.7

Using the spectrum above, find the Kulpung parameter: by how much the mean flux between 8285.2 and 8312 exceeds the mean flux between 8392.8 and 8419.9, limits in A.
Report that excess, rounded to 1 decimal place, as 1.5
